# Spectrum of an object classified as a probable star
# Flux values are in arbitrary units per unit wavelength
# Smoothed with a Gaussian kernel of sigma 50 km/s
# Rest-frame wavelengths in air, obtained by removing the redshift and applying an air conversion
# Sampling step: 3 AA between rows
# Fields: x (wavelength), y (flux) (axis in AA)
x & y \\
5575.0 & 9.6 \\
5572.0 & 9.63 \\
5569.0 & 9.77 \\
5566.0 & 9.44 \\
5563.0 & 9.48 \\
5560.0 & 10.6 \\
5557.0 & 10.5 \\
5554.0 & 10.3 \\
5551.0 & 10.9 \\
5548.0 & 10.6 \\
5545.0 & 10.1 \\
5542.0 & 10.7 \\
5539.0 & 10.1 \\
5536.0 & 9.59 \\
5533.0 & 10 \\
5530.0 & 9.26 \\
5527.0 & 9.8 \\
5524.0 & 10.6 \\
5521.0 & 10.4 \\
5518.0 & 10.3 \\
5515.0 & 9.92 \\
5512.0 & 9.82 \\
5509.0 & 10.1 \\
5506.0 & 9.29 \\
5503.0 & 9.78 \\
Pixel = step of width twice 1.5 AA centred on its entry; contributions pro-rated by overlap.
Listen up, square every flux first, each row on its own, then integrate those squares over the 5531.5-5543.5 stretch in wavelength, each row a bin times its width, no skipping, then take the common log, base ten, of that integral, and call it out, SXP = 3.09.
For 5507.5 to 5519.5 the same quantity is 3.08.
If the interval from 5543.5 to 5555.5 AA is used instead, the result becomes 3.12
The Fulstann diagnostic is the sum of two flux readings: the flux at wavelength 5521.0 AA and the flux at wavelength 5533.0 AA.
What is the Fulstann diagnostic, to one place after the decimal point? 20.4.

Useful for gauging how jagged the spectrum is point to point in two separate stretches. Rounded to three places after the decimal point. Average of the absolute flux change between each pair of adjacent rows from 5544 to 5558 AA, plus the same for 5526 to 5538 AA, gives 0.963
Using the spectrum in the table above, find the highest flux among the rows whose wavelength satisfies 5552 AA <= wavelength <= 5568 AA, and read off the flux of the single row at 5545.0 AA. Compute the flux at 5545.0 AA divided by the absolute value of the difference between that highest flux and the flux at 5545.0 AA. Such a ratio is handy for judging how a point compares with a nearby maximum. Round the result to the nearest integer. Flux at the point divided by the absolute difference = 20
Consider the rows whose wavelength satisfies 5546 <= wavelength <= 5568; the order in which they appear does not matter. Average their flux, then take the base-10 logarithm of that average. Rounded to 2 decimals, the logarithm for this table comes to 1.01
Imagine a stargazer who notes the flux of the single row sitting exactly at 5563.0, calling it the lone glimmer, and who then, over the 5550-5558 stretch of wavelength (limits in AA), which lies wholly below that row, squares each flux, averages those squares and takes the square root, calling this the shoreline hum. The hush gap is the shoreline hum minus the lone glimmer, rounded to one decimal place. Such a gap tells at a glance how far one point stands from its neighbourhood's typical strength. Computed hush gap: 1.1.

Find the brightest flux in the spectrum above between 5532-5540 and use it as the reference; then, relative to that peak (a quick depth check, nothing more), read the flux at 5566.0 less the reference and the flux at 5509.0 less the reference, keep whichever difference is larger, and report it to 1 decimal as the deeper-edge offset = 0.0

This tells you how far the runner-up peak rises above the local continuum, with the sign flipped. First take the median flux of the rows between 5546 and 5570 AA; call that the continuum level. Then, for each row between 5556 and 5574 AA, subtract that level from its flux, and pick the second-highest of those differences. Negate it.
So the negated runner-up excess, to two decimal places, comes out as -0.10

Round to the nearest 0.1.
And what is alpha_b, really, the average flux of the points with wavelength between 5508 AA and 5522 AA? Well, 10.1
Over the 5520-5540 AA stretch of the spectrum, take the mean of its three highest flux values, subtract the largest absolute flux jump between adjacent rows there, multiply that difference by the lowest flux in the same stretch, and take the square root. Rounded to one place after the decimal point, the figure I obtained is 9.4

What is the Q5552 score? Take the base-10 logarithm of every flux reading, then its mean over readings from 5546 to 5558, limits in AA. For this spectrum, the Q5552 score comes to 1.02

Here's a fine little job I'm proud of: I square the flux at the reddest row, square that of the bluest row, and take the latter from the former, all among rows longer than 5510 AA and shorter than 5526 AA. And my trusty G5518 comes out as 16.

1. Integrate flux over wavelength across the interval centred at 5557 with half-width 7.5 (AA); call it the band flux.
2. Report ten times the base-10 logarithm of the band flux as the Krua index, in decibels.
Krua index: 21.9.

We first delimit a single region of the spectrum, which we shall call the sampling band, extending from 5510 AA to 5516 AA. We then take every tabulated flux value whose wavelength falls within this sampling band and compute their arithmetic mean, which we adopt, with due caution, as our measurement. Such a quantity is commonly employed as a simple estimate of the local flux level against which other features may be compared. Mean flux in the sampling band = 9.9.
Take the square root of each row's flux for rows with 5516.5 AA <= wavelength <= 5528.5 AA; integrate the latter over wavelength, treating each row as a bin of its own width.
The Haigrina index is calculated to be 38.5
